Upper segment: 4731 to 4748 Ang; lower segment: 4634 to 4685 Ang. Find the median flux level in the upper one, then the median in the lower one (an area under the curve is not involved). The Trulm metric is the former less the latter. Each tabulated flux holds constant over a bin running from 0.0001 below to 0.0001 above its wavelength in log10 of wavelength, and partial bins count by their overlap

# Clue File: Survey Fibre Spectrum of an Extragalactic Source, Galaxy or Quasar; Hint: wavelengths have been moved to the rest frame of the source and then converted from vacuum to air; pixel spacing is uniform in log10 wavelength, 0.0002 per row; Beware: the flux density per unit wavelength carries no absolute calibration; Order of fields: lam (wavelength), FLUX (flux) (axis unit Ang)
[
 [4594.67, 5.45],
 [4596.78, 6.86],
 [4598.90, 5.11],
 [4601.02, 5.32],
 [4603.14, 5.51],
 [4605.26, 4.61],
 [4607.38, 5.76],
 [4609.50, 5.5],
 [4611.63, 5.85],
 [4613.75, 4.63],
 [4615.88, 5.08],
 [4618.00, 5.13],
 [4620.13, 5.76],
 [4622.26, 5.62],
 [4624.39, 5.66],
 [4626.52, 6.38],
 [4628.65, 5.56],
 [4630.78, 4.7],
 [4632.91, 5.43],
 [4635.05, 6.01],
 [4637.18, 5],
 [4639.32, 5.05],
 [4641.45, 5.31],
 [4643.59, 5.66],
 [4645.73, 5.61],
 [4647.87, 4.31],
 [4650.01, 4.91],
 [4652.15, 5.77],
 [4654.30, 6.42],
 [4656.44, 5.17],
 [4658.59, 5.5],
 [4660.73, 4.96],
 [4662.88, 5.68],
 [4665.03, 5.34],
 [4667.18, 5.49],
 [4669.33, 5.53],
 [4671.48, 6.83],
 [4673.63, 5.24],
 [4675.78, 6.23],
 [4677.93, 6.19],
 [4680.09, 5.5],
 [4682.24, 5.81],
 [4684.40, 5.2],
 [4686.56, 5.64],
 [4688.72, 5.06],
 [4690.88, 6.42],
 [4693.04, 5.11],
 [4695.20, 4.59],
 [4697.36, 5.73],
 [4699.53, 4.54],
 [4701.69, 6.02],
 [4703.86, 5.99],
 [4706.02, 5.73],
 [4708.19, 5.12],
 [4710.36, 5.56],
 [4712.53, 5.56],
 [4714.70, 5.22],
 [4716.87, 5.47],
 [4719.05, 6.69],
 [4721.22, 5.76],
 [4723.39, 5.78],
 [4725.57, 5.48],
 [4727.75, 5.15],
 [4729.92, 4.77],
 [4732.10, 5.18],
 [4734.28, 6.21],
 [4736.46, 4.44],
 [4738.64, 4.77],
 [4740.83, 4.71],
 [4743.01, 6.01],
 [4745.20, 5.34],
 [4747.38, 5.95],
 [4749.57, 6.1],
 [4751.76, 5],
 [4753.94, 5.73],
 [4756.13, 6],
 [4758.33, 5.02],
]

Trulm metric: -0.24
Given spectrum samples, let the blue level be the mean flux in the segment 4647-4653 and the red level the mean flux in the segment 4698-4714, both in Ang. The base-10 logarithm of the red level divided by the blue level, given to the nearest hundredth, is 0.04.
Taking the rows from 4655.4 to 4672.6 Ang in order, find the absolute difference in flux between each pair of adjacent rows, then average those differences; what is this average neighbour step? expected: 0.49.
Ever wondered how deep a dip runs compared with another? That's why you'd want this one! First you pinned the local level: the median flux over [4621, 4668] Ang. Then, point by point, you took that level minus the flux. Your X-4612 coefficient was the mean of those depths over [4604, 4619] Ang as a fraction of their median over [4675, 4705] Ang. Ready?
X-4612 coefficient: -1.4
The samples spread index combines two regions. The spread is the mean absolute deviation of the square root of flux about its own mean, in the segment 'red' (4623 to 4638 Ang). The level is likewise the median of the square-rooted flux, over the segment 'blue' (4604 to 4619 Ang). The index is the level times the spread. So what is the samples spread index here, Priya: 0.20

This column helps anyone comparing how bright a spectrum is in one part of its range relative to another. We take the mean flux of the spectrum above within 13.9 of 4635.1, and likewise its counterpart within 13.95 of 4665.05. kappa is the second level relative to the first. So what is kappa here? 1.06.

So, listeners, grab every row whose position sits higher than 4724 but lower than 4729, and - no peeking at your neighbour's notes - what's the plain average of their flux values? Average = 5.3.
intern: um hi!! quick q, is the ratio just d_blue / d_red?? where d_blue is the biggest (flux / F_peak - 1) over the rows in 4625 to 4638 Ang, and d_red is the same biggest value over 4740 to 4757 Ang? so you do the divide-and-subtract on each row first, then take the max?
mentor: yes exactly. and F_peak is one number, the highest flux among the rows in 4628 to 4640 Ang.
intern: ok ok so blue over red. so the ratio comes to 4.1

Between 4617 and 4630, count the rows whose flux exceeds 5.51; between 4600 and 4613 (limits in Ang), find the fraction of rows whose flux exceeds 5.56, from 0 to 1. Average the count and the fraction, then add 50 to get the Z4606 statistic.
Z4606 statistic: 52.7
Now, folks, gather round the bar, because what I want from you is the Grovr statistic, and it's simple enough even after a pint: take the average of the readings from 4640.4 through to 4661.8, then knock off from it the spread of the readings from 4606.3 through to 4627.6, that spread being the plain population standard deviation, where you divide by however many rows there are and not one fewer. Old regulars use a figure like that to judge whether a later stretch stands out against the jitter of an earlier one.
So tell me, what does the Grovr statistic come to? 4.90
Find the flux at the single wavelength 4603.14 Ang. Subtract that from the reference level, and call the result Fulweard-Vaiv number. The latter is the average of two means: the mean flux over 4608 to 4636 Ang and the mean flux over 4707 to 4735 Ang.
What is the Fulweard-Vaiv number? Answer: 0.0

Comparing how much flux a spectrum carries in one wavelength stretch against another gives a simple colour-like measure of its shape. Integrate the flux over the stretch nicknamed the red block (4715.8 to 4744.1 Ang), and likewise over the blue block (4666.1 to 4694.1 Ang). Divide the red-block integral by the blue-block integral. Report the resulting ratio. 0.958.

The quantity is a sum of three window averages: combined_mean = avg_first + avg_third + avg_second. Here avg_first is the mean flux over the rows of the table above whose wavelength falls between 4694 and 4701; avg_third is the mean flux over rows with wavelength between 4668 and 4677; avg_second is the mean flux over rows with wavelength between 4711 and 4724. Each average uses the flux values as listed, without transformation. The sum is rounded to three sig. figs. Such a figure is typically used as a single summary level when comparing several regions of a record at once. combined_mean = 16.7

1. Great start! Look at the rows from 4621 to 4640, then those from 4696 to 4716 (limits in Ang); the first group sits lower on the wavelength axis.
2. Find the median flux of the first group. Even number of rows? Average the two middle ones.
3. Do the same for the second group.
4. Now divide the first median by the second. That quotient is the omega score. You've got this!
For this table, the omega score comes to 1.000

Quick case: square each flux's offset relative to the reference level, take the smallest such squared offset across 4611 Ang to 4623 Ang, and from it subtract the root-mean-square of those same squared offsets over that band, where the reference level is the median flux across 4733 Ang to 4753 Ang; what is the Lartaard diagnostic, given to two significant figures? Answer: -0.20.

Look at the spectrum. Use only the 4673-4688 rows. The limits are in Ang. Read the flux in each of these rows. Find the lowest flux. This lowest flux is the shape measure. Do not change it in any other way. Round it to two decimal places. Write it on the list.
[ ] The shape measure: 5.20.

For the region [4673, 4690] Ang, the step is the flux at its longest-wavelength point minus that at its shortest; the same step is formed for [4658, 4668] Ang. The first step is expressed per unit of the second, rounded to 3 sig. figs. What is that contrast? 18.0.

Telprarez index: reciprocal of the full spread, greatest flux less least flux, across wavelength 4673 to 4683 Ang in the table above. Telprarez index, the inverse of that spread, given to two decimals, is 1.01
